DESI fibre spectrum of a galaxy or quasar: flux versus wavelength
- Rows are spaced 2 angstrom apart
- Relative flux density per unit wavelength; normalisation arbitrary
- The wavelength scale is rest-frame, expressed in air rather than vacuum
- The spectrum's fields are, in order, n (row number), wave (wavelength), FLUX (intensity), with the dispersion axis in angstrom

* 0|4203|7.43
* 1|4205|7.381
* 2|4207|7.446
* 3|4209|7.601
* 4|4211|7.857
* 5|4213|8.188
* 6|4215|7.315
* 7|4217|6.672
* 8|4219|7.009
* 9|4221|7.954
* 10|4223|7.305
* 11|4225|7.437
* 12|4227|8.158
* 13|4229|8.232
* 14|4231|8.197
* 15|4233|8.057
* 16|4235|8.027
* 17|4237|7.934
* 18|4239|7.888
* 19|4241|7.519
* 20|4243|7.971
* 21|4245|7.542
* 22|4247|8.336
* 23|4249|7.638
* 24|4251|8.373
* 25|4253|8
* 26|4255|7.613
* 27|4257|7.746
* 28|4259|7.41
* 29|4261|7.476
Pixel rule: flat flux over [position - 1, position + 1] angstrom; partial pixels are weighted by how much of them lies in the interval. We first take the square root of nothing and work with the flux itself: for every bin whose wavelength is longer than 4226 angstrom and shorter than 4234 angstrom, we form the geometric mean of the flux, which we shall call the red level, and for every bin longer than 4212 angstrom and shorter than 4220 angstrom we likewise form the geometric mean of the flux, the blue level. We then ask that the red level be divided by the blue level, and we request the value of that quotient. 1.122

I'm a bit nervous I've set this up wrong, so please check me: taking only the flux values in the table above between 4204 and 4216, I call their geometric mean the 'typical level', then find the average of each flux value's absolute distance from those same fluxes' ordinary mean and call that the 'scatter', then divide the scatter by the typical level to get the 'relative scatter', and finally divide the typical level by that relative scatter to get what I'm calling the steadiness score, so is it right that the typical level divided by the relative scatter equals 223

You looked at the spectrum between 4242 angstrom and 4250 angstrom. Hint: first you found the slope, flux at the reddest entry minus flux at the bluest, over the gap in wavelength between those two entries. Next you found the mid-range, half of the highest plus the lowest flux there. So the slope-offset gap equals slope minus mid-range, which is -8.0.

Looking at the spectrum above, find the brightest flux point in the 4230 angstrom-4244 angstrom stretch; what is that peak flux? 8.197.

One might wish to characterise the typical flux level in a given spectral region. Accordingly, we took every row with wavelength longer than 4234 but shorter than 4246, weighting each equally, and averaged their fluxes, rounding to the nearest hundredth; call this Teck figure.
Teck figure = 7.81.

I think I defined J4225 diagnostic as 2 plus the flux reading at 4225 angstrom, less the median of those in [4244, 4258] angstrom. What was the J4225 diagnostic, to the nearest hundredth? 1.69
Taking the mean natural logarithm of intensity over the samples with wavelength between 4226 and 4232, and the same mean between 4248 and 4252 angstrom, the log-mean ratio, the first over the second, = 1.01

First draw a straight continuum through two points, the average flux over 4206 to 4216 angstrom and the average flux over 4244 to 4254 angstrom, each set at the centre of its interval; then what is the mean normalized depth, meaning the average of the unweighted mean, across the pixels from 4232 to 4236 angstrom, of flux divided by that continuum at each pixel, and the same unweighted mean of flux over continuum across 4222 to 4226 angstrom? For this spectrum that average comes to 0.99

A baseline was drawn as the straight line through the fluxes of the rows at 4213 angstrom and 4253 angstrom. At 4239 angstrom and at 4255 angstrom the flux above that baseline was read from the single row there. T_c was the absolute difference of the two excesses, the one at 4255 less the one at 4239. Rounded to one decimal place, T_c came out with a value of 0.2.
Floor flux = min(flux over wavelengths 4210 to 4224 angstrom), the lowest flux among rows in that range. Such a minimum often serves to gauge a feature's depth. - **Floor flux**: 6.672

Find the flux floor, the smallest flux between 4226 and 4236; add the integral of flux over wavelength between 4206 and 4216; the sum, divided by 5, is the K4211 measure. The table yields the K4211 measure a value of 17.0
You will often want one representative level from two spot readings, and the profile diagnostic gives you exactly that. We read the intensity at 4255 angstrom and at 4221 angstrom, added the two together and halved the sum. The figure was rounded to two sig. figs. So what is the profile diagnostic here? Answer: 7.8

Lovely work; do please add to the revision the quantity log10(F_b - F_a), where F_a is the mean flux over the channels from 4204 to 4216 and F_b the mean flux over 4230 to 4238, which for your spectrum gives -0.37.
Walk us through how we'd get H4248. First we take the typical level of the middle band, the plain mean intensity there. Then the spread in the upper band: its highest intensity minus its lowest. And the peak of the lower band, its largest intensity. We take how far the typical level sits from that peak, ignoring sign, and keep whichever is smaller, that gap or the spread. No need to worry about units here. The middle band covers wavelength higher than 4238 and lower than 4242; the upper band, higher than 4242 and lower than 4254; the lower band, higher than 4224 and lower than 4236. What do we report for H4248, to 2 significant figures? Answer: 0.53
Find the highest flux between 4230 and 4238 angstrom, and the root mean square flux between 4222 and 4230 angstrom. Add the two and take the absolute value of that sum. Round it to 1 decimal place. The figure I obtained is 16.0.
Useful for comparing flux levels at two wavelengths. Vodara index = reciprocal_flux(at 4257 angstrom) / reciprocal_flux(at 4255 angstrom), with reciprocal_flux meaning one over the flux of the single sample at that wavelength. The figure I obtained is 0.983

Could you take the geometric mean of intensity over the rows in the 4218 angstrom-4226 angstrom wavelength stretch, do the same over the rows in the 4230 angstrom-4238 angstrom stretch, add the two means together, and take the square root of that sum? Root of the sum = 3.93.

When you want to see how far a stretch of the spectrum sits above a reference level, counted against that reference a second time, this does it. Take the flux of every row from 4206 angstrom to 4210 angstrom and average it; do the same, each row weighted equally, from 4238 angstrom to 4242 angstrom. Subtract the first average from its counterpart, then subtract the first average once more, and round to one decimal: -7.3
